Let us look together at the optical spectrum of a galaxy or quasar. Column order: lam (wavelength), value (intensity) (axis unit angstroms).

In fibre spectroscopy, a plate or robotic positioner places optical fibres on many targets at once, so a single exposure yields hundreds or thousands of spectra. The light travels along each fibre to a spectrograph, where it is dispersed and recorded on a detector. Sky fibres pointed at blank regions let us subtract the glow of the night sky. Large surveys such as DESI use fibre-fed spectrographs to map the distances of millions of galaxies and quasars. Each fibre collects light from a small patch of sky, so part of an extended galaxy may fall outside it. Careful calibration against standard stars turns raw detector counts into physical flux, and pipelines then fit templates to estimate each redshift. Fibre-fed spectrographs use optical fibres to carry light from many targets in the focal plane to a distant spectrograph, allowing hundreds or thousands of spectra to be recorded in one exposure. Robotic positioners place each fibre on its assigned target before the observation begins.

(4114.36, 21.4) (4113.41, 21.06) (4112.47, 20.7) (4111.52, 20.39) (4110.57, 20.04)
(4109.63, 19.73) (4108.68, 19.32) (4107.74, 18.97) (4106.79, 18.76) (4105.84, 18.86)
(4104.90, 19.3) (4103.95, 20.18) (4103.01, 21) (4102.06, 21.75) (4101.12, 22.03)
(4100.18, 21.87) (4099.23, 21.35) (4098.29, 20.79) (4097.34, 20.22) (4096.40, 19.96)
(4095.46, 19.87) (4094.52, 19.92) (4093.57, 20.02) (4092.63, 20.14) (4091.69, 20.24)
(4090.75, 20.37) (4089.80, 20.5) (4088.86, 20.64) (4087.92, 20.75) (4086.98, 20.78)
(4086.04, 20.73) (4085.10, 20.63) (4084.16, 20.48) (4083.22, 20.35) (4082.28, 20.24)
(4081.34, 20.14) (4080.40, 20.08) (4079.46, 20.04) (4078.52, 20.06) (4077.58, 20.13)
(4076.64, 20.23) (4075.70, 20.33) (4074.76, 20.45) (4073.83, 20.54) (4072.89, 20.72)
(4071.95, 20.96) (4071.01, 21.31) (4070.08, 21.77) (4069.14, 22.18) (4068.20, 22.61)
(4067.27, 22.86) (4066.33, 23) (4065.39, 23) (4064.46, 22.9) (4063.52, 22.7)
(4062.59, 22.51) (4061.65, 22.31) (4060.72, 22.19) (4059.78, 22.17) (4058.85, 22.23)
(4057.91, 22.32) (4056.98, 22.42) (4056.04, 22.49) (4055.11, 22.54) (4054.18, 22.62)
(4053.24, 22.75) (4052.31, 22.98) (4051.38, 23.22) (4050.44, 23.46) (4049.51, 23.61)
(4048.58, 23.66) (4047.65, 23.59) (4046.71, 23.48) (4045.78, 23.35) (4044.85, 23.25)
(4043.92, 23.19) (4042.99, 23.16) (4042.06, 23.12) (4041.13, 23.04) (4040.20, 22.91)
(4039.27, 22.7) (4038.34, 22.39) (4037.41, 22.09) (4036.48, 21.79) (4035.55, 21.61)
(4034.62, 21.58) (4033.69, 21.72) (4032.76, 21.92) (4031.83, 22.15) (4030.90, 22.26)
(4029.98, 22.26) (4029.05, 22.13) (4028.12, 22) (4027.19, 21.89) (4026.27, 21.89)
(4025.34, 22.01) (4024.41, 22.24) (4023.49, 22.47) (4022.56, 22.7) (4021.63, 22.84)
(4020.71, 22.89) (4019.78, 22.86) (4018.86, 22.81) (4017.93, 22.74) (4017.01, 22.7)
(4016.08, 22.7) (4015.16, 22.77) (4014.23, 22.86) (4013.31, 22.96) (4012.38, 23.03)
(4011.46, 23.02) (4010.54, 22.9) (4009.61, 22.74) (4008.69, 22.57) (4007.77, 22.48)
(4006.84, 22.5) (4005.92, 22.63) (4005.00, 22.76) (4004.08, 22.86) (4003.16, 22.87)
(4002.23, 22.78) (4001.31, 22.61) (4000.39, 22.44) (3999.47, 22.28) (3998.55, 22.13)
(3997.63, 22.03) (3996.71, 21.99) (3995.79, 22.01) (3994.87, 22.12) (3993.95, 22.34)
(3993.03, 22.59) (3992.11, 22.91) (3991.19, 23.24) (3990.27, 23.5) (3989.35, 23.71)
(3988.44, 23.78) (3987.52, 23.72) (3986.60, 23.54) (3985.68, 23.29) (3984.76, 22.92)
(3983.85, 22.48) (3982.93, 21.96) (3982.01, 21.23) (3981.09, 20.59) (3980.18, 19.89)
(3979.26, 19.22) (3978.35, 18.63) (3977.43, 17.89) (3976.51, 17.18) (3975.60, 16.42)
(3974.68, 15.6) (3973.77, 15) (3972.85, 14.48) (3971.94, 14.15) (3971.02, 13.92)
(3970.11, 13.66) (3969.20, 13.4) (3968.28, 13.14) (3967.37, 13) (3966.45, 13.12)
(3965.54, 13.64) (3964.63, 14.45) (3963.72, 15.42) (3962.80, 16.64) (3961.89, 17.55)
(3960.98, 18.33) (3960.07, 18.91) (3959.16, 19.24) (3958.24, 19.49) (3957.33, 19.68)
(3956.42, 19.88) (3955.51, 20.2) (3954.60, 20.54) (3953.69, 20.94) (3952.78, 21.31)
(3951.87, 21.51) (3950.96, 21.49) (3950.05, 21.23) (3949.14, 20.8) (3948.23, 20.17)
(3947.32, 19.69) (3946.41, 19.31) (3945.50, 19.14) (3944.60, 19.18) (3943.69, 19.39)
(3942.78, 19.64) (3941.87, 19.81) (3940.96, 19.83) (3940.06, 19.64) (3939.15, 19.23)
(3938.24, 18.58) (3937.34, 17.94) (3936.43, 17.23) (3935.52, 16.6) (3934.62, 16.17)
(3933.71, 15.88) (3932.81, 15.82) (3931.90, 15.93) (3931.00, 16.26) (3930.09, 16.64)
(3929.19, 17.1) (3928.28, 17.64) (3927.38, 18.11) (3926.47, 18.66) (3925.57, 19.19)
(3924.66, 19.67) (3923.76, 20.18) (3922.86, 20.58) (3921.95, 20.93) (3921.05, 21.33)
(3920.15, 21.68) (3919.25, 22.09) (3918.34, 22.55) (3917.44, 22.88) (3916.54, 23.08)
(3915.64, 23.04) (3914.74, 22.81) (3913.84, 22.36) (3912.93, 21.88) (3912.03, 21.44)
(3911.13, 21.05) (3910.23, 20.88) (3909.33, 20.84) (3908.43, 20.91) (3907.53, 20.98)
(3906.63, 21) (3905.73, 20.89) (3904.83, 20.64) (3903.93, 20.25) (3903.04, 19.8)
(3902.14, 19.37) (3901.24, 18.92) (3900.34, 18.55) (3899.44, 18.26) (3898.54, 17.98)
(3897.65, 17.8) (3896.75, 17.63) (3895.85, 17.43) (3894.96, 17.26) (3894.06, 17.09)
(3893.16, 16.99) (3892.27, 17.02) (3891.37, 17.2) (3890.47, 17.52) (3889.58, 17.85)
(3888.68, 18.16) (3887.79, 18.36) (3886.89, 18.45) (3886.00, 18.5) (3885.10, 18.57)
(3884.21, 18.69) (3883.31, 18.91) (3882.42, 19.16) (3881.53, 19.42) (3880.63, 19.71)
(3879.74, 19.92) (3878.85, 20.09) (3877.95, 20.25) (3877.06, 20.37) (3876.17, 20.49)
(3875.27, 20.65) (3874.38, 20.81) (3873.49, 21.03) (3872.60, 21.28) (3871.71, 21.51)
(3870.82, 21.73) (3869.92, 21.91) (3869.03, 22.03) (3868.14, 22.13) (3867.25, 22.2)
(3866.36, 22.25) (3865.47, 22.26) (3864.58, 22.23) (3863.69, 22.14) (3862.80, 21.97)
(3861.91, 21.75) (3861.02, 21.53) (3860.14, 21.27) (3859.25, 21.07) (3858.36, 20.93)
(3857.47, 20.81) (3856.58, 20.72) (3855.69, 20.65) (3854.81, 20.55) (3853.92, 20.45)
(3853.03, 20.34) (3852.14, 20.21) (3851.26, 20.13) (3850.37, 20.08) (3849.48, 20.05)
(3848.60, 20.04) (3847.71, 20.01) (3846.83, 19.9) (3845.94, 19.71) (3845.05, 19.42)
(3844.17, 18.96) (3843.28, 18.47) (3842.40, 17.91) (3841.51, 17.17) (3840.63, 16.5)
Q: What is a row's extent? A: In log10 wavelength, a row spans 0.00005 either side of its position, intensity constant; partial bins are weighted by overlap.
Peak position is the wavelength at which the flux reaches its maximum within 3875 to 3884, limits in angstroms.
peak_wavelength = 3875.27 angstroms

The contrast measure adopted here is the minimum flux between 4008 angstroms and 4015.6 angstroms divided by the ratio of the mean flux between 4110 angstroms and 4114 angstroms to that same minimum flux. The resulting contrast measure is 25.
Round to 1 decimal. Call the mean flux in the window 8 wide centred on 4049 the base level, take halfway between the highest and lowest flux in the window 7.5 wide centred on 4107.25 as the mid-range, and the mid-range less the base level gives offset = -3.9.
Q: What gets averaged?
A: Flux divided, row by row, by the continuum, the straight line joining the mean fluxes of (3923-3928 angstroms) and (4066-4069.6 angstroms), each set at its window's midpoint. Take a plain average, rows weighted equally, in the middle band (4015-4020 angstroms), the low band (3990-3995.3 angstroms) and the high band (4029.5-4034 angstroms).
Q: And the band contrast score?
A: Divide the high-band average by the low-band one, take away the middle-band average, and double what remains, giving -0.27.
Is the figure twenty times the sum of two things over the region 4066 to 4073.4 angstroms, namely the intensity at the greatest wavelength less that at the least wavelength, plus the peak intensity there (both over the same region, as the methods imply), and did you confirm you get 414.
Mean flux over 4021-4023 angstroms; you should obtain 22.8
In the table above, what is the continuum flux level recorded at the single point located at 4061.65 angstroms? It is 22.31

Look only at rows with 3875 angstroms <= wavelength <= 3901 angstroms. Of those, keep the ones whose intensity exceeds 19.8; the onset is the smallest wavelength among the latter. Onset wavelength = 3875.27 angstroms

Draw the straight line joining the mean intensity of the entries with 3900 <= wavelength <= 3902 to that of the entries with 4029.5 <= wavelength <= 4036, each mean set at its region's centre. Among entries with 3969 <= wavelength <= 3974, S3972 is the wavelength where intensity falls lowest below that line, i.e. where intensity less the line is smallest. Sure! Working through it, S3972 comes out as 3969.20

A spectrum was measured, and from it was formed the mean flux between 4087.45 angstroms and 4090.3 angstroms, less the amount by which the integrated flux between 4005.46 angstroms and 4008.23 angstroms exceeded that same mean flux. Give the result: -21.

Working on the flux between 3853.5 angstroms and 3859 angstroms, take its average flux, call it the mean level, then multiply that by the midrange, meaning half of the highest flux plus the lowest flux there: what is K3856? 428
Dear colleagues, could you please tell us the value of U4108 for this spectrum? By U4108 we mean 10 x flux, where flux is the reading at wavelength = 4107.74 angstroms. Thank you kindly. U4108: 190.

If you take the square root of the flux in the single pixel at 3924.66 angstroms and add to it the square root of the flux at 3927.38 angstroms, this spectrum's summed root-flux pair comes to 8.69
